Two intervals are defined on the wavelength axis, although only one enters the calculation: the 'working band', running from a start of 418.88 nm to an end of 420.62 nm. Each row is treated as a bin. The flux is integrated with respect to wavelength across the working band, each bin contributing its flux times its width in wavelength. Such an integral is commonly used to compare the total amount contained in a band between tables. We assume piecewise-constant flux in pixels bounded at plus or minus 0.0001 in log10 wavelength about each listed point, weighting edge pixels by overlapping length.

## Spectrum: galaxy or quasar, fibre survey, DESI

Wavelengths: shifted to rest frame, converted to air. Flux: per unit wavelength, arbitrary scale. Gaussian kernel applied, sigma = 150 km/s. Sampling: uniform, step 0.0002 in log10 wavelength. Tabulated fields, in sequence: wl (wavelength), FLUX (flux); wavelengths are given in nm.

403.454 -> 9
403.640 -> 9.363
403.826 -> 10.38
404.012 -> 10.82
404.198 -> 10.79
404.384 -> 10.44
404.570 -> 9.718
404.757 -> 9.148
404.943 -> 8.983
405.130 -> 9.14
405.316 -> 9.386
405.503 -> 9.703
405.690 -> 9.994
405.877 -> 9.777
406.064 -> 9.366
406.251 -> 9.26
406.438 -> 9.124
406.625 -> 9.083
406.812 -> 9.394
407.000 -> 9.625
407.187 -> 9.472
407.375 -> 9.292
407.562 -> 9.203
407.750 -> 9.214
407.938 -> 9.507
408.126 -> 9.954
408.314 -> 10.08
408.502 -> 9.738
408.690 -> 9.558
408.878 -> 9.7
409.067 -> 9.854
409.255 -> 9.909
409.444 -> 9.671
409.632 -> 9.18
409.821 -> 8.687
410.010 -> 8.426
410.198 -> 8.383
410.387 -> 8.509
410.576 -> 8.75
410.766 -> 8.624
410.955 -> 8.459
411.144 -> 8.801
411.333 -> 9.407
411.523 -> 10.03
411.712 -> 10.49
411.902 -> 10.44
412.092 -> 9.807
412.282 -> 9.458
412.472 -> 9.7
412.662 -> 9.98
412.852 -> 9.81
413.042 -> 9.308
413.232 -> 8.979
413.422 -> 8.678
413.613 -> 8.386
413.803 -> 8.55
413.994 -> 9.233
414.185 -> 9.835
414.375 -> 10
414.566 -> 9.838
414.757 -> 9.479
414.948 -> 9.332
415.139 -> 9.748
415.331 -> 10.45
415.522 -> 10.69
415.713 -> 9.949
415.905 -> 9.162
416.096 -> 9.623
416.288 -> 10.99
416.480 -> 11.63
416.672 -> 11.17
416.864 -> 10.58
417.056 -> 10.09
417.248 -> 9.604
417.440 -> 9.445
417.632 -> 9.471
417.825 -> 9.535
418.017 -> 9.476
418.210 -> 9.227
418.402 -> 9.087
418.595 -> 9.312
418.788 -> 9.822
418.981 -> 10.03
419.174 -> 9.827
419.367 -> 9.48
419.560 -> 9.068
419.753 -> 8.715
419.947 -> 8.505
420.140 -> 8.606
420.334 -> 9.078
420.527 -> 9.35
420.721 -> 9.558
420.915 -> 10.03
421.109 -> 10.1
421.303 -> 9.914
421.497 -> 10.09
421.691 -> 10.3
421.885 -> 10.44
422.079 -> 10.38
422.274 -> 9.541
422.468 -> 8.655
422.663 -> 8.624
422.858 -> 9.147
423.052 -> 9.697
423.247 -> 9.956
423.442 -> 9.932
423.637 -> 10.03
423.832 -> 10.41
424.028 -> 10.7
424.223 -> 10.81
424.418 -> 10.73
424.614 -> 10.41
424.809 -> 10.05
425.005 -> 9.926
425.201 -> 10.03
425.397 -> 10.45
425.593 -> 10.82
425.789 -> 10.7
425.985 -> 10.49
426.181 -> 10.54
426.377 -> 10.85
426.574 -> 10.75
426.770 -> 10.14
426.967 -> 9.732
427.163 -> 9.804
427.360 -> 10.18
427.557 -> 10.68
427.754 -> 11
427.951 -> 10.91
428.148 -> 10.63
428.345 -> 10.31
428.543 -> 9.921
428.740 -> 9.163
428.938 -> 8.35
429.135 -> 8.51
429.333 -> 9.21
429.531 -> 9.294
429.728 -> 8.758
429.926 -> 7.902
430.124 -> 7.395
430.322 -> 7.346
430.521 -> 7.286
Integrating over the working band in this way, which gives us 16.0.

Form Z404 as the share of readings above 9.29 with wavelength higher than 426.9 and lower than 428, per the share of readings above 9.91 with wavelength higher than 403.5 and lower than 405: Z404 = 2.0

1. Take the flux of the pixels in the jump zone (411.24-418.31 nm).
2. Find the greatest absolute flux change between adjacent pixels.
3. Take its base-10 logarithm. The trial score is 0.14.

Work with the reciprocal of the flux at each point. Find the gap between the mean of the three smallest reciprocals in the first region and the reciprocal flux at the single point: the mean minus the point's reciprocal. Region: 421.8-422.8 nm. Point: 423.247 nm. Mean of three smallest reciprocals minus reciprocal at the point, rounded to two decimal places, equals 0.00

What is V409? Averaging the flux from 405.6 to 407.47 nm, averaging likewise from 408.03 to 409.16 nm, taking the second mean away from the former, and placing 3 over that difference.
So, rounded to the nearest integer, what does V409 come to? -8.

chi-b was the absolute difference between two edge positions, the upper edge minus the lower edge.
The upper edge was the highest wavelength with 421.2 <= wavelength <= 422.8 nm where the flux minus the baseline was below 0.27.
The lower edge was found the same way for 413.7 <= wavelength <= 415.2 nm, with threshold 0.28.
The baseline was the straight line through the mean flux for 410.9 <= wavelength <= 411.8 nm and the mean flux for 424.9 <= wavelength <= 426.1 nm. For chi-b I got 7.52 nm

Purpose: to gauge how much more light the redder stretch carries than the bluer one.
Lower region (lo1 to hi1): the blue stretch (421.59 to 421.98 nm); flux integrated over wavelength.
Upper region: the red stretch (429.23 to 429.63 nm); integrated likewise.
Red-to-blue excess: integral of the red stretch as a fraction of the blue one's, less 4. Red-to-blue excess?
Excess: -3.09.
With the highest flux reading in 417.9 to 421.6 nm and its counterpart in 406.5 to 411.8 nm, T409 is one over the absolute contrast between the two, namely 2.6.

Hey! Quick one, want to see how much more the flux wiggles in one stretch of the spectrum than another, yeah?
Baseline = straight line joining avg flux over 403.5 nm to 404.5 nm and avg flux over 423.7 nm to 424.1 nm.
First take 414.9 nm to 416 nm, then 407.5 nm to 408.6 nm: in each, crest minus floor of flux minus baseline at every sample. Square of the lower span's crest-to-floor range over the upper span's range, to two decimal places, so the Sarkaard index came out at 0.32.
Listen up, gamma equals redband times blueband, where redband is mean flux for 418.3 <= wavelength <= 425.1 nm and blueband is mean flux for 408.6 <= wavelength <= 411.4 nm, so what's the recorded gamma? 88.1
